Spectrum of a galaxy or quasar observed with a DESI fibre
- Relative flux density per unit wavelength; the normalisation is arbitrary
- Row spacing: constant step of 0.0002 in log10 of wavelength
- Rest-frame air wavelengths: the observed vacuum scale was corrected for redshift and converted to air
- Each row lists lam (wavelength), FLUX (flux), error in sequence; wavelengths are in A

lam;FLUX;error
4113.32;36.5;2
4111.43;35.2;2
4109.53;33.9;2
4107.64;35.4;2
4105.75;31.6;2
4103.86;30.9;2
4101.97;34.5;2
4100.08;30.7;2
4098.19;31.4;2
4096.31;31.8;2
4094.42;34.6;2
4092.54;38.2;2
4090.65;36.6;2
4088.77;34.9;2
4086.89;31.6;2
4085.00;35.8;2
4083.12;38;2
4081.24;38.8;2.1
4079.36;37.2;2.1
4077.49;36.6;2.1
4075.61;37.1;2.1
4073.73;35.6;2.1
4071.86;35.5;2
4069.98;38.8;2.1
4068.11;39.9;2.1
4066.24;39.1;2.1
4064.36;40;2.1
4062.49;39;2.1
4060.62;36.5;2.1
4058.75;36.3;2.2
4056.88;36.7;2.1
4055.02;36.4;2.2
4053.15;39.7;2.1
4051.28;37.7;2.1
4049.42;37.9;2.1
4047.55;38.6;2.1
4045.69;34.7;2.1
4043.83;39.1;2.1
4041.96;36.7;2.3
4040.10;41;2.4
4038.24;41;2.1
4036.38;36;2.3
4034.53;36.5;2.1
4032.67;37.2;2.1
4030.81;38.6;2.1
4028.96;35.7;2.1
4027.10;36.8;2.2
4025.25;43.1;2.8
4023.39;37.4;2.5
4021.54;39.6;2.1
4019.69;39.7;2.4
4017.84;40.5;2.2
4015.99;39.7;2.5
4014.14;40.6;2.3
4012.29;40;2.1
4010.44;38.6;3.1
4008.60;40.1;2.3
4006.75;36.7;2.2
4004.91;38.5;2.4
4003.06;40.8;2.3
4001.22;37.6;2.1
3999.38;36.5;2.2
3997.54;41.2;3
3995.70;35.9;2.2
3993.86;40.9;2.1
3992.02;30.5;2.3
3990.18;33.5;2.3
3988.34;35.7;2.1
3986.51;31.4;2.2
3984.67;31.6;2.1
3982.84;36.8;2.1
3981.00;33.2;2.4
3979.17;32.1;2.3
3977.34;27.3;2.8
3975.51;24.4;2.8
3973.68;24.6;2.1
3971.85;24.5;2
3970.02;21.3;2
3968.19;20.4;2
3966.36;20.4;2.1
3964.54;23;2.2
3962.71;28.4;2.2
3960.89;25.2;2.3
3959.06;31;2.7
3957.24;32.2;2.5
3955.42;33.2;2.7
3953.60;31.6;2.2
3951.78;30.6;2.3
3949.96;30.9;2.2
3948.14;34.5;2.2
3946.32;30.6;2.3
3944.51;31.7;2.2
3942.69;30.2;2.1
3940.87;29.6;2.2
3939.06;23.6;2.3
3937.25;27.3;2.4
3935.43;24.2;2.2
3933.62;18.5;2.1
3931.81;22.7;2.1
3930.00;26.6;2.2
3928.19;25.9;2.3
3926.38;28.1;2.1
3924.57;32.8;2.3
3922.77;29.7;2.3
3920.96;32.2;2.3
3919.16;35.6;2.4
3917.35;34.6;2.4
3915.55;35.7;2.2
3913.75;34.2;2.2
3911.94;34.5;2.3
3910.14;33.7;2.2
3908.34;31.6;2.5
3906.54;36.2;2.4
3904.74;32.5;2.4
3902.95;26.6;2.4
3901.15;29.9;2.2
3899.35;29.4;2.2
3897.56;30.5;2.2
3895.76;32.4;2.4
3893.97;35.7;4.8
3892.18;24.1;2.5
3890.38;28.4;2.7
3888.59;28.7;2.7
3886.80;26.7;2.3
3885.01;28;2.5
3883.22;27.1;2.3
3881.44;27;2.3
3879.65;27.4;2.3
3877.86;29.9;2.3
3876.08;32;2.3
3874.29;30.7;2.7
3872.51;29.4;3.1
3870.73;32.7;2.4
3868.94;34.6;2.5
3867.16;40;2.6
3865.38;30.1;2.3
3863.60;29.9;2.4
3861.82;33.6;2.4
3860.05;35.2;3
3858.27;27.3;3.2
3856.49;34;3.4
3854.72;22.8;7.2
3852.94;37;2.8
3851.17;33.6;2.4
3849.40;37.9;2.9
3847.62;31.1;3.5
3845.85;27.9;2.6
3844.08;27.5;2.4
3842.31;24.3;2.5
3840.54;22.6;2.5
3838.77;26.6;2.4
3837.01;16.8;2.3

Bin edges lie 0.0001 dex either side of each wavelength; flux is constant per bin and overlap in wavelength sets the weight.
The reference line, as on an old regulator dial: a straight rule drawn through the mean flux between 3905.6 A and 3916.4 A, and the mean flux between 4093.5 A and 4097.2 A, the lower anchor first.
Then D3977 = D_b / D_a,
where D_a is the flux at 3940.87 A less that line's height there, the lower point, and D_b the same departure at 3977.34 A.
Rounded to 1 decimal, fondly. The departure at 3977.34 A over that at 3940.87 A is 1.5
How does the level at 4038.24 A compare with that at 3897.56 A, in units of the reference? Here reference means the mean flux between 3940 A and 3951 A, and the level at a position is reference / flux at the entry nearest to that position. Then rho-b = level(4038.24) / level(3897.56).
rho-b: 0.74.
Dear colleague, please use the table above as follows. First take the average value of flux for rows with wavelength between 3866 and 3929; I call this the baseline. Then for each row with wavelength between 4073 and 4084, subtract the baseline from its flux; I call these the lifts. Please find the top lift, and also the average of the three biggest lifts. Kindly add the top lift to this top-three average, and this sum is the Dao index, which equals 15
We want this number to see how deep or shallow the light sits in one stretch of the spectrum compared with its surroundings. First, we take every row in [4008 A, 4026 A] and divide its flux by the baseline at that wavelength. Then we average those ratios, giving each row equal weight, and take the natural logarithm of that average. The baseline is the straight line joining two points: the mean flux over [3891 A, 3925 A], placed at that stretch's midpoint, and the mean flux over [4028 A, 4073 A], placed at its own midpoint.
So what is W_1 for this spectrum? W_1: 0.09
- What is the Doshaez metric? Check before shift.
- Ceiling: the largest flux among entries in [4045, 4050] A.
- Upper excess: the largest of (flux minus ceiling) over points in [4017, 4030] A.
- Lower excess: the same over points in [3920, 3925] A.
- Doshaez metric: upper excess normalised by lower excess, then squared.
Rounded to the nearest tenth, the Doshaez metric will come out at 0.6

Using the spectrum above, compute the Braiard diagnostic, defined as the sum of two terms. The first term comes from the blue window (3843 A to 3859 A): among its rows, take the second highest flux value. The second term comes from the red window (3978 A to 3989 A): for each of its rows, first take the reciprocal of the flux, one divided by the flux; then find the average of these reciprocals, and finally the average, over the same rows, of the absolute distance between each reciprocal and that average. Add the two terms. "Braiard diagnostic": 37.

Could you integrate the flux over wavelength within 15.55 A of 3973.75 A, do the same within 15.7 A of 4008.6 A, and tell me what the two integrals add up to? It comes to 2089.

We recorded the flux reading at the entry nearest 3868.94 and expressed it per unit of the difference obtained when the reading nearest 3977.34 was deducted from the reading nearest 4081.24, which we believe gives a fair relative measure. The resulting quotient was 3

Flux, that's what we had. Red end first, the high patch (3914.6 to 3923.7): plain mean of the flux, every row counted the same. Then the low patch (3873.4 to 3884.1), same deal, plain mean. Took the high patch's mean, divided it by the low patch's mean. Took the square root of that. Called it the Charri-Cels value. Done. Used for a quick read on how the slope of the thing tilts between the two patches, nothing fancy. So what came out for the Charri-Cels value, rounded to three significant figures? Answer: 1.08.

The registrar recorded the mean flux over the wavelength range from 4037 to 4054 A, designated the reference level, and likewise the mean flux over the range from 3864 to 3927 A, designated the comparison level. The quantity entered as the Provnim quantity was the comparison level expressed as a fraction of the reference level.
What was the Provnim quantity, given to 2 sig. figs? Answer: 0.81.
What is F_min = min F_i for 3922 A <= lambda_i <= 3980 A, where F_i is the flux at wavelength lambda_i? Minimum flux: 18.5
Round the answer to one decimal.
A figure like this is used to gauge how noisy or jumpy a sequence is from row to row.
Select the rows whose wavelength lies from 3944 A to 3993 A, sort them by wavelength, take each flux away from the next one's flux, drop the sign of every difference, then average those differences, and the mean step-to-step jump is 2.4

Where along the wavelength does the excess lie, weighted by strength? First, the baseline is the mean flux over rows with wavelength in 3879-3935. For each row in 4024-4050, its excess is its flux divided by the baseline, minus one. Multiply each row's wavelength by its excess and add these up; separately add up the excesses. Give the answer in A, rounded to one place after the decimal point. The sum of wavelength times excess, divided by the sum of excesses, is 4037.0 A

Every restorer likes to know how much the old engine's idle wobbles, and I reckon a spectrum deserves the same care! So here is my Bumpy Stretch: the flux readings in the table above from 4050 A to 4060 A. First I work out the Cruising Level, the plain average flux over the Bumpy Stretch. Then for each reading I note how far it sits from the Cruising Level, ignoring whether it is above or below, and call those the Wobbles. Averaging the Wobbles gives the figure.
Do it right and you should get 1.1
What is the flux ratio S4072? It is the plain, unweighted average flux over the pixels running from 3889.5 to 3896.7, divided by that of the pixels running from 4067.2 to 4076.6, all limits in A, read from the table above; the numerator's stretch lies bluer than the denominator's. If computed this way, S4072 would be 0.8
